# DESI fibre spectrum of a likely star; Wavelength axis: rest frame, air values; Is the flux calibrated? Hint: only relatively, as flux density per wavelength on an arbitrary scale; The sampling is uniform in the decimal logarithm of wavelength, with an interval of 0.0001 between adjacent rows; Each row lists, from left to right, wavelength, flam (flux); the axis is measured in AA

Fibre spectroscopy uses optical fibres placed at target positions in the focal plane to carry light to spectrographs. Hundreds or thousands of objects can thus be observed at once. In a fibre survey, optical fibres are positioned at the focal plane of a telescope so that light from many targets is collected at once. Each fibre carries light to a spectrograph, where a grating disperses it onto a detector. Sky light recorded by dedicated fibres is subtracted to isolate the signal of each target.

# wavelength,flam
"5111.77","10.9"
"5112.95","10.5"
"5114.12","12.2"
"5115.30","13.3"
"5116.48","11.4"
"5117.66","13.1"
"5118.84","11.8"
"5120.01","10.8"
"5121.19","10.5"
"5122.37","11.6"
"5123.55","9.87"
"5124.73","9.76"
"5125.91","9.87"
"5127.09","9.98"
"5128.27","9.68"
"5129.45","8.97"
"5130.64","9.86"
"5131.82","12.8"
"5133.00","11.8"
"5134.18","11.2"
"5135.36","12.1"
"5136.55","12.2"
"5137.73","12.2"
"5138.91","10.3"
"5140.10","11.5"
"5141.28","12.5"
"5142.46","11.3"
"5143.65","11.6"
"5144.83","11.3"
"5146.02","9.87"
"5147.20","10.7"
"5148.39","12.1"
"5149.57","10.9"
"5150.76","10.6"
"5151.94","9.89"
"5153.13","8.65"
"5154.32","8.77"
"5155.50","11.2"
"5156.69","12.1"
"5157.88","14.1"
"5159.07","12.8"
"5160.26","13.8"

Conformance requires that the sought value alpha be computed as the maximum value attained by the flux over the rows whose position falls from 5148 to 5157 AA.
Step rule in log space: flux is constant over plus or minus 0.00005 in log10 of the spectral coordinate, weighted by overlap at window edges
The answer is 12.1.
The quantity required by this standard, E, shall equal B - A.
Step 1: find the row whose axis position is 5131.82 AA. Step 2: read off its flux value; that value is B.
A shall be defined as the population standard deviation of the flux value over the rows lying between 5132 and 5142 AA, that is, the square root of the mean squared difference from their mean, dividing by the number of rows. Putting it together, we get 12.1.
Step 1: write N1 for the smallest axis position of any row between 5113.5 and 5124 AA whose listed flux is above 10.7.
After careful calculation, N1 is 5114.12 AA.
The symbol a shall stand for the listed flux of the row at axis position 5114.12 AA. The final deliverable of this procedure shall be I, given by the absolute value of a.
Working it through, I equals 12.2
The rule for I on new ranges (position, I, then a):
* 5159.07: 12.8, 12.8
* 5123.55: 9.9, 9.87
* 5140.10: 11.5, 11.5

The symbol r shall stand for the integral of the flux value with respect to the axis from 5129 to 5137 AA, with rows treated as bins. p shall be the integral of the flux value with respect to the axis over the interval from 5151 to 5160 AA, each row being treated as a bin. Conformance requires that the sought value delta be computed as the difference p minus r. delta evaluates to 10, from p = 100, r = 90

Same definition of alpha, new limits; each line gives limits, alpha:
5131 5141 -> 12.8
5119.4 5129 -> 11.6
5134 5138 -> 12.2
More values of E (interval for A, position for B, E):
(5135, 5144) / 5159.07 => 12.1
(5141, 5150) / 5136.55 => 11.4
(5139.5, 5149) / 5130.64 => 9.1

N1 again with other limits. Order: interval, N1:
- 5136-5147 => 5136.55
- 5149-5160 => 5149.57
